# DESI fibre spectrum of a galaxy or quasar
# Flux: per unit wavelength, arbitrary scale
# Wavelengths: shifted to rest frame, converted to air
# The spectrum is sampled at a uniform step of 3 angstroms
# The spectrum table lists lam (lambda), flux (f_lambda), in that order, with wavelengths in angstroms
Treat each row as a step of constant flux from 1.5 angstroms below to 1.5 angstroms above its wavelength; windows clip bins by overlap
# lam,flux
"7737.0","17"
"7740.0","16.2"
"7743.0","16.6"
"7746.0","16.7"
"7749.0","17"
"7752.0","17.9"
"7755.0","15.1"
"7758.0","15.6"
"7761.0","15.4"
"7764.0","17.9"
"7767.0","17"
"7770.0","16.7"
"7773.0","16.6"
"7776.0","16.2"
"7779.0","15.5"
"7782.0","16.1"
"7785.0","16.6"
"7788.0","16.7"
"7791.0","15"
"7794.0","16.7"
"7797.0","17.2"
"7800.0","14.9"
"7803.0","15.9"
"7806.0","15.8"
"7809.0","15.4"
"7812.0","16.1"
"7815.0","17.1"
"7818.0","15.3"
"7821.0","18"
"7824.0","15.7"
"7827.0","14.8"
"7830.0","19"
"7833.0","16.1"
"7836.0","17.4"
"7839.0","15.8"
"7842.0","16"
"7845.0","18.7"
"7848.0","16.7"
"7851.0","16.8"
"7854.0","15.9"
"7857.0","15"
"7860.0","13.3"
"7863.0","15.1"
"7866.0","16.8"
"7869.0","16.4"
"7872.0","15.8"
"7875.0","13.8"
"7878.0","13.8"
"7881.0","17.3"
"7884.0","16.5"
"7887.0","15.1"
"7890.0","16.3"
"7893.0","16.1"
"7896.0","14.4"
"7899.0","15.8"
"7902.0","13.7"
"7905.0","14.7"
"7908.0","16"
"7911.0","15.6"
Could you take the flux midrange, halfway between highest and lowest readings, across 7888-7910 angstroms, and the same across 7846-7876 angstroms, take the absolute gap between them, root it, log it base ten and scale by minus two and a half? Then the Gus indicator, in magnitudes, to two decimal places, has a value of 1.63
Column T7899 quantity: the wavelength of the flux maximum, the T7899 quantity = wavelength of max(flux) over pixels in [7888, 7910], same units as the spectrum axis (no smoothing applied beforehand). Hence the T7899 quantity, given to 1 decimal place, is 7890.0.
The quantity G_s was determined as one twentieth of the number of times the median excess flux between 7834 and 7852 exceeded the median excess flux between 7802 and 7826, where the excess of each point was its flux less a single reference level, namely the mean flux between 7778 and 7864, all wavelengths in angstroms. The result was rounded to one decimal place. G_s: -0.1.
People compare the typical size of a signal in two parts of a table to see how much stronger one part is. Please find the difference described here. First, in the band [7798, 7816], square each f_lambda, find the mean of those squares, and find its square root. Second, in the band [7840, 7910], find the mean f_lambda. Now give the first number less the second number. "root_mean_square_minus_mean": 0.23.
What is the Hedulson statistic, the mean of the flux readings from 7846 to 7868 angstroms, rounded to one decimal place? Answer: 15.7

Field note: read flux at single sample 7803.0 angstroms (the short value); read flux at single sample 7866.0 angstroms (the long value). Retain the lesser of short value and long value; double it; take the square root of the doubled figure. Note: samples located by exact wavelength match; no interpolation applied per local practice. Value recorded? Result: 5.64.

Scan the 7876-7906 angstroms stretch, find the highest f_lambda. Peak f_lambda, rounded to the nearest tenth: 17.3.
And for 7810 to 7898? 19.0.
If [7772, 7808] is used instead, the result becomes 17.2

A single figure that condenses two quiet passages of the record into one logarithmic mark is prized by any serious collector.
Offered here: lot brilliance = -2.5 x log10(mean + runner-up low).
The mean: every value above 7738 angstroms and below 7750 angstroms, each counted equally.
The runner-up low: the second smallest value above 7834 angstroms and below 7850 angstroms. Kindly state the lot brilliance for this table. -3.78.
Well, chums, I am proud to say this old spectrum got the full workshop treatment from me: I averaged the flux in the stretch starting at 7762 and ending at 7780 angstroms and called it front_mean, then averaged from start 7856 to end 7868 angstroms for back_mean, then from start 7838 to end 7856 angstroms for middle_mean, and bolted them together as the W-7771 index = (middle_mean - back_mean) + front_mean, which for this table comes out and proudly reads 18.2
